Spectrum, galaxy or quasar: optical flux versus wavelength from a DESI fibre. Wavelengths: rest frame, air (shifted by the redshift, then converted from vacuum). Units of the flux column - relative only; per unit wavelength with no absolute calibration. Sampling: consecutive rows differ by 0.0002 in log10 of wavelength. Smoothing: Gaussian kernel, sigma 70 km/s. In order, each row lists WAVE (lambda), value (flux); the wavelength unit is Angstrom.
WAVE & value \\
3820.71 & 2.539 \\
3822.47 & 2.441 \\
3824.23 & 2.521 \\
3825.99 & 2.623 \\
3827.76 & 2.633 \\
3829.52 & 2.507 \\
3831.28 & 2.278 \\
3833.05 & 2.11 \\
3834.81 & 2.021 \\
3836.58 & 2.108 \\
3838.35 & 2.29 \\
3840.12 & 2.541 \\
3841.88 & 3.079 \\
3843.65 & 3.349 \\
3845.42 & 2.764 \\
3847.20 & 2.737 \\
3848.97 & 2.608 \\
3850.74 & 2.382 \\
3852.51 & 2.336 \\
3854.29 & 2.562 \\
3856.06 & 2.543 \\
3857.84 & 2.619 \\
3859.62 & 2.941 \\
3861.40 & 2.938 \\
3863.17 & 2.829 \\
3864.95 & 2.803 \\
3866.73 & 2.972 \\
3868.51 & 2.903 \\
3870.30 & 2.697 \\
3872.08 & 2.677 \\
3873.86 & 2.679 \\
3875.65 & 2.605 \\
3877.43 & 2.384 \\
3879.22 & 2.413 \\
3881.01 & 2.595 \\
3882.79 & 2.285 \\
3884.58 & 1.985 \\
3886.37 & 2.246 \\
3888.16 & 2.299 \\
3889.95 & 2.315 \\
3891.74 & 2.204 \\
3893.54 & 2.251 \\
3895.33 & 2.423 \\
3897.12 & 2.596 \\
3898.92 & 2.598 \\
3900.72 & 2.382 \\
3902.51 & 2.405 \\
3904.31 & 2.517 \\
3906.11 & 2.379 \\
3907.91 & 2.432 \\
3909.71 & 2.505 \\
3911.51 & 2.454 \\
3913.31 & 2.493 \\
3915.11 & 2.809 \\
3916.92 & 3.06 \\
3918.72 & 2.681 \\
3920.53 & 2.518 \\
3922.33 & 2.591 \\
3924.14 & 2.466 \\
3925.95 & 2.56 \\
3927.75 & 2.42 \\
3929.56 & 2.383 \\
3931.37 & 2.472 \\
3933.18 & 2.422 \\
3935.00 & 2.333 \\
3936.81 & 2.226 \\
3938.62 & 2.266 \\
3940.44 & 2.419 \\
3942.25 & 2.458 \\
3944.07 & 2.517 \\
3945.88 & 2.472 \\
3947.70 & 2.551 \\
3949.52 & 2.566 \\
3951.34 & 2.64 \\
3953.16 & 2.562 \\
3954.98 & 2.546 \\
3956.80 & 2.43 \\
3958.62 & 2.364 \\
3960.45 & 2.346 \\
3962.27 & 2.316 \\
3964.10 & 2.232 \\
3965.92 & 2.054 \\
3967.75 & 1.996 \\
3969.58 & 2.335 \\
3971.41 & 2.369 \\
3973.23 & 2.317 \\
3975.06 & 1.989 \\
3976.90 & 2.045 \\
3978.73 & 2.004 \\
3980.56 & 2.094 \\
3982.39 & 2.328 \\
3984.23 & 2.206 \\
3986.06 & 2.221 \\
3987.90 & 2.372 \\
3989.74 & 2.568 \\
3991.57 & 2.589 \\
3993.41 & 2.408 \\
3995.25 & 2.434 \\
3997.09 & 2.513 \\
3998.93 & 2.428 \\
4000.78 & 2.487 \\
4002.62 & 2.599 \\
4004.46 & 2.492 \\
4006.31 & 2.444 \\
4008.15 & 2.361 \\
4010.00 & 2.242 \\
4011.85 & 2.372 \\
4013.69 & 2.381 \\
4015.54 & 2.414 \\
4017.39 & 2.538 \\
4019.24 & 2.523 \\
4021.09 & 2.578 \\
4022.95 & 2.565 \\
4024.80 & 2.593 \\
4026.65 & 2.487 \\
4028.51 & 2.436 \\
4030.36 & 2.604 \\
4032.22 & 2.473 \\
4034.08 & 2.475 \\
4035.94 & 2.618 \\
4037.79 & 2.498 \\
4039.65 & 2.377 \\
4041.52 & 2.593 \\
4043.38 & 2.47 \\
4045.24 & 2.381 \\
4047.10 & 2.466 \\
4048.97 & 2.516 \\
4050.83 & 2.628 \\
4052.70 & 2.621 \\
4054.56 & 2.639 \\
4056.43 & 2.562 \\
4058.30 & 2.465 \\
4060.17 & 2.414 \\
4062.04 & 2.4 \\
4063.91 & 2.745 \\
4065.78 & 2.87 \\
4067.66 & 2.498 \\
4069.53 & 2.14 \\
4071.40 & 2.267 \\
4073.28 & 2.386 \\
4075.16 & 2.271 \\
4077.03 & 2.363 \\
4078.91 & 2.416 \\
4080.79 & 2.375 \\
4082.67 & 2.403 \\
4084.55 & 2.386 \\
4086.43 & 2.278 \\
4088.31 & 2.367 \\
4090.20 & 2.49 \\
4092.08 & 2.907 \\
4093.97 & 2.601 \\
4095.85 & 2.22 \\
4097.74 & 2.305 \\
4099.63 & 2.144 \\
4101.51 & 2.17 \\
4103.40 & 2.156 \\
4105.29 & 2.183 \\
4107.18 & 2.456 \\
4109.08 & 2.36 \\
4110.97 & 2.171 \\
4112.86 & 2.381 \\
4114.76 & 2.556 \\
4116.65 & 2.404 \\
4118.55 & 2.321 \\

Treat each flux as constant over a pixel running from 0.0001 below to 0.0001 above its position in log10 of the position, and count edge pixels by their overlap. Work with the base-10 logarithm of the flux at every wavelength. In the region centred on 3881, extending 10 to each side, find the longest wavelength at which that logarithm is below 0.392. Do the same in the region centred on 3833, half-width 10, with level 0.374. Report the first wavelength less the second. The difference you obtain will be 51.6 Angstrom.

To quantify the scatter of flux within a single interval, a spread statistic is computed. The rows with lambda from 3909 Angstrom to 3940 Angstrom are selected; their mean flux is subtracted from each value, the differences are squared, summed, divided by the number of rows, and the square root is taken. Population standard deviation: 0.19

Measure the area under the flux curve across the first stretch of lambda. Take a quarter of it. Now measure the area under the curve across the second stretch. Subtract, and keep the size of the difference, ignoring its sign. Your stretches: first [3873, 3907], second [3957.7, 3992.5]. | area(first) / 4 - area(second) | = 58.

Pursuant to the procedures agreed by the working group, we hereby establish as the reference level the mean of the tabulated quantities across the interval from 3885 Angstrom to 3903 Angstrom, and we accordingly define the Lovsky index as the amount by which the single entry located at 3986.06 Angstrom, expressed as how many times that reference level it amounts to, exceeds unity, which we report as -0.06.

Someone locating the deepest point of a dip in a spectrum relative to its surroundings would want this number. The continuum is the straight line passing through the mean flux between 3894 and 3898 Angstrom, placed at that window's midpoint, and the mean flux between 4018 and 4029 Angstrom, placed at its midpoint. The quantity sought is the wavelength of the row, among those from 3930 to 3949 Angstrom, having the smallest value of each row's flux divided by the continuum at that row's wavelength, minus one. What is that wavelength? 3936.81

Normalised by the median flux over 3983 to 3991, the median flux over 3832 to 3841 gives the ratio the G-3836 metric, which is 0.92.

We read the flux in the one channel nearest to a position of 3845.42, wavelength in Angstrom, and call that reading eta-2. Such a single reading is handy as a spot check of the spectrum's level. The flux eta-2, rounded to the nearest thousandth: 2.764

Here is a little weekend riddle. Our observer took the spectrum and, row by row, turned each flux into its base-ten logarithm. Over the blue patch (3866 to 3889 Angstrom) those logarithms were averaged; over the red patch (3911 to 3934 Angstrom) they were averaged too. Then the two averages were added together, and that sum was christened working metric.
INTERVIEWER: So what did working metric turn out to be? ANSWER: 0.806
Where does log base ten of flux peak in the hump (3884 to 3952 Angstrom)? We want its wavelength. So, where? 3916.92 Angstrom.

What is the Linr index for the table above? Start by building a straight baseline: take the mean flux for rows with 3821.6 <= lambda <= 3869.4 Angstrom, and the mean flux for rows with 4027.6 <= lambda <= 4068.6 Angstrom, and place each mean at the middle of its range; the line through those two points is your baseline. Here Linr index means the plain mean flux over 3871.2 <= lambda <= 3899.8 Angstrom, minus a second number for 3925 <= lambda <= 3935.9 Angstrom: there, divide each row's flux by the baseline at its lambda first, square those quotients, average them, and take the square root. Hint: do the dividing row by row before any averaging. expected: 1.47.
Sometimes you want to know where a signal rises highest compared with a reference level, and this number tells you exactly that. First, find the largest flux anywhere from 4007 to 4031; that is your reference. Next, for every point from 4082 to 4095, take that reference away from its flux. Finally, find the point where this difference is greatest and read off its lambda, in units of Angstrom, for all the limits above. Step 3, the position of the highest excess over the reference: 4092.08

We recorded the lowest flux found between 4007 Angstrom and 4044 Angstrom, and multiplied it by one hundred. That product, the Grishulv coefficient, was 224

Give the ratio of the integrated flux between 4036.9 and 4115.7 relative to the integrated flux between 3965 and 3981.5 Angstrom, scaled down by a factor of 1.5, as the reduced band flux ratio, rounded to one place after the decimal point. 3.6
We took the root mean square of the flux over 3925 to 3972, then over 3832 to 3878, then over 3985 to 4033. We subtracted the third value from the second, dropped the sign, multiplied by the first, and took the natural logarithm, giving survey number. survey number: -0.82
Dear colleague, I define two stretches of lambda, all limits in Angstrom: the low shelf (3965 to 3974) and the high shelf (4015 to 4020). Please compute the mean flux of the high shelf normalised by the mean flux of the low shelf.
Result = 1.13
